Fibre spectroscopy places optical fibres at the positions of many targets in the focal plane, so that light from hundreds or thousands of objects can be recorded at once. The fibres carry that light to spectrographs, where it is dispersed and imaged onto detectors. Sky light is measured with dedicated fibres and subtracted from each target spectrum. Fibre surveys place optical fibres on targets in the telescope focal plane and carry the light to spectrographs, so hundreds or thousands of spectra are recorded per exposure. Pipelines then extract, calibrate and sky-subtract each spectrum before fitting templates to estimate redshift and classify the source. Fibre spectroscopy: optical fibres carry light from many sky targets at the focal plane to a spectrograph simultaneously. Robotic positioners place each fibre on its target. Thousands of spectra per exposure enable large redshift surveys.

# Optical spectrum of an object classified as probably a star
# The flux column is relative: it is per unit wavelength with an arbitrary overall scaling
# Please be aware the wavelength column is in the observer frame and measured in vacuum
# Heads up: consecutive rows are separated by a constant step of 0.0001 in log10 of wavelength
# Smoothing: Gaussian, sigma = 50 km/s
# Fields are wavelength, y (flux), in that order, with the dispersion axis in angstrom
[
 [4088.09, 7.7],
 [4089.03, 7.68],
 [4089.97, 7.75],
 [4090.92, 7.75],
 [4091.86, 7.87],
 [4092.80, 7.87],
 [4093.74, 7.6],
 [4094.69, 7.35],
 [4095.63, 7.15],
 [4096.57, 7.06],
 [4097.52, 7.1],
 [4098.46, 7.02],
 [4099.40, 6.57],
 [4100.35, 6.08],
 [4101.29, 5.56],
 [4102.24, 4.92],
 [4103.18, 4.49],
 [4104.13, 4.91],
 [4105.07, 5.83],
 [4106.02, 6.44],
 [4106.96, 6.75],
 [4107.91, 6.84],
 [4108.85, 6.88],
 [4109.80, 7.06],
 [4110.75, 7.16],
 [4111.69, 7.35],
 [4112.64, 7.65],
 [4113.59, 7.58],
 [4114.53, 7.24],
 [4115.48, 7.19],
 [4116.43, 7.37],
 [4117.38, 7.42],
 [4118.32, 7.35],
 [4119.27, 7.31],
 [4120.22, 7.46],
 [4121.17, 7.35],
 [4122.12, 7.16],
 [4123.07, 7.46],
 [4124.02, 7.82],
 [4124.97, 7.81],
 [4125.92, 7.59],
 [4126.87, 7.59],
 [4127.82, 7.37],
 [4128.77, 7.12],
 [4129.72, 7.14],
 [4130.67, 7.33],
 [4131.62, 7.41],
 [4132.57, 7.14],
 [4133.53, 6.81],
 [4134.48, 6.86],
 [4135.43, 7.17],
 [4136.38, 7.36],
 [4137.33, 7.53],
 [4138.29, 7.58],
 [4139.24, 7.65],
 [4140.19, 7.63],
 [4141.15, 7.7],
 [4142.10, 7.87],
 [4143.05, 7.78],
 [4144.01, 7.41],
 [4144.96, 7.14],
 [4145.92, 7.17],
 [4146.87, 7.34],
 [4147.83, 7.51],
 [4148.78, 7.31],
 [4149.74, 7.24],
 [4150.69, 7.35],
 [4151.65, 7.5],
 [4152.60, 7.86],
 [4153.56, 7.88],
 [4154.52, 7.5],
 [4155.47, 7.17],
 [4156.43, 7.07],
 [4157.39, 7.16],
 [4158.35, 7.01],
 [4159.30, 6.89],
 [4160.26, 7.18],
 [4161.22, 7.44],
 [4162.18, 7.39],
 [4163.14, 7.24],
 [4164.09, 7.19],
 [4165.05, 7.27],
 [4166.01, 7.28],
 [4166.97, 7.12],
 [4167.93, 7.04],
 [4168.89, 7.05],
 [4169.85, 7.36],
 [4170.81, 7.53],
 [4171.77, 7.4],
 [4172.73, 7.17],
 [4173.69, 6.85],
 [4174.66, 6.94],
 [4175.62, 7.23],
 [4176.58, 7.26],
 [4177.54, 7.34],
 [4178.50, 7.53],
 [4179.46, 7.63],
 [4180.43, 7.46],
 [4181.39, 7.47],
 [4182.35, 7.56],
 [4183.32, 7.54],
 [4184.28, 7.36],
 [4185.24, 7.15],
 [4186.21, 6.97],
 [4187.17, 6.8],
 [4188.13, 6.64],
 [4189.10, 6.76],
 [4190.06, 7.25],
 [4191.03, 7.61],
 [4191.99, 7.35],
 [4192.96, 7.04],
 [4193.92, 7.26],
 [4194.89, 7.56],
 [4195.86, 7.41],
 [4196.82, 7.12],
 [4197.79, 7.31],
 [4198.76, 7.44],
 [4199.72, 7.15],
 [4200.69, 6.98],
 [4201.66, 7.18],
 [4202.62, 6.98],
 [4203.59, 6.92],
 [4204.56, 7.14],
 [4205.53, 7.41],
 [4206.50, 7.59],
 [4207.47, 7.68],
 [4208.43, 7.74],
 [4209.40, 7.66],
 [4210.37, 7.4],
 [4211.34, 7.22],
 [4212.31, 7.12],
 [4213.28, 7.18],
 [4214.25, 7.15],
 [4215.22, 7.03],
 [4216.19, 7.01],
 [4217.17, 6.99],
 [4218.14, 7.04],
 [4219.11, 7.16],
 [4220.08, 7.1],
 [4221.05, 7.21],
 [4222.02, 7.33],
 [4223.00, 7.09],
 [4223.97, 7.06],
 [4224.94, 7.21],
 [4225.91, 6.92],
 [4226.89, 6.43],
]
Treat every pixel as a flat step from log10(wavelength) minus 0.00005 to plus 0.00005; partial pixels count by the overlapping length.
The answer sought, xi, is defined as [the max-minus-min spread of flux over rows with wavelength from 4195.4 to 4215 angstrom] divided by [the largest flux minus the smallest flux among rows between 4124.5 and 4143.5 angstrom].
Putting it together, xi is 0.77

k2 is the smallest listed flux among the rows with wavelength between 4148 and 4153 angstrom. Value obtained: 7.24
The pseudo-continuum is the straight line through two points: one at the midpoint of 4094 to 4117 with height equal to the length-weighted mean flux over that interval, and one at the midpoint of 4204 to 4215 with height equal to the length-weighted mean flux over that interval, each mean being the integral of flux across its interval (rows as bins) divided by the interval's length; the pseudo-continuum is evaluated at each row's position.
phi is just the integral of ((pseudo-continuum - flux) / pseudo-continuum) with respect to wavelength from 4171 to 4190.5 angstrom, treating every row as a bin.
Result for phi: -0.1 angstrom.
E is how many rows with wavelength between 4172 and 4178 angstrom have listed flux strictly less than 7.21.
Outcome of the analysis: 3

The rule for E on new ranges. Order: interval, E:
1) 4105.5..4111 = 6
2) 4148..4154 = 0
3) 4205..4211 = 0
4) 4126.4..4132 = 2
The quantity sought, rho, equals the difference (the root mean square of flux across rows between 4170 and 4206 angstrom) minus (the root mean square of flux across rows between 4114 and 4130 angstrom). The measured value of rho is -0.2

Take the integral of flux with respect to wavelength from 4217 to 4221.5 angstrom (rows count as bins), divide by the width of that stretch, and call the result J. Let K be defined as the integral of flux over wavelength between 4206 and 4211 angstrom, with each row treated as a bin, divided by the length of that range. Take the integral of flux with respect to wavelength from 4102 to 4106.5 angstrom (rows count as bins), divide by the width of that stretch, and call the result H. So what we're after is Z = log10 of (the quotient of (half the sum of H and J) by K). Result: -0.087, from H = 5.35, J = 7.12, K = 7.61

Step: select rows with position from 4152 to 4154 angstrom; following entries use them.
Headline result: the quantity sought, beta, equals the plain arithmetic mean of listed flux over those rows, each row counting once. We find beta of 7.87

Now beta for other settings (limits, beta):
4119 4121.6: 7.37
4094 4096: 7.25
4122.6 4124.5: 7.64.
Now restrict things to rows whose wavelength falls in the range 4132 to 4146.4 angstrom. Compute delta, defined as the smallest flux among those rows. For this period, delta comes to 6.81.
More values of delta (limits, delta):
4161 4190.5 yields 6.64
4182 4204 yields 6.64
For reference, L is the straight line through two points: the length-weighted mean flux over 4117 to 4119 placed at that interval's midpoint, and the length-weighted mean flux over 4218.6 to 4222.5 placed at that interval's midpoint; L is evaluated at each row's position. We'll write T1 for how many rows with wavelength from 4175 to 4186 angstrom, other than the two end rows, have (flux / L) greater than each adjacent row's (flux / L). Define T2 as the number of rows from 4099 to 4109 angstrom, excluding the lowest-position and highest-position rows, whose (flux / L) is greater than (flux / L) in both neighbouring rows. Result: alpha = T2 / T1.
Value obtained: 0.0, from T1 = 2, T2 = 0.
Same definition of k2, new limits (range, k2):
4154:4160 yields 6.89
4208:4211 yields 7.4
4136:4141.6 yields 7.36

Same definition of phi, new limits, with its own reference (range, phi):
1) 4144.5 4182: -1.3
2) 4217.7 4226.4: 0.4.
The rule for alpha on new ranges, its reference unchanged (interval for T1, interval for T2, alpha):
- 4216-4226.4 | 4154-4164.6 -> 0.7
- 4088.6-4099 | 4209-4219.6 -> 0.5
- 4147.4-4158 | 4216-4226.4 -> 3.0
